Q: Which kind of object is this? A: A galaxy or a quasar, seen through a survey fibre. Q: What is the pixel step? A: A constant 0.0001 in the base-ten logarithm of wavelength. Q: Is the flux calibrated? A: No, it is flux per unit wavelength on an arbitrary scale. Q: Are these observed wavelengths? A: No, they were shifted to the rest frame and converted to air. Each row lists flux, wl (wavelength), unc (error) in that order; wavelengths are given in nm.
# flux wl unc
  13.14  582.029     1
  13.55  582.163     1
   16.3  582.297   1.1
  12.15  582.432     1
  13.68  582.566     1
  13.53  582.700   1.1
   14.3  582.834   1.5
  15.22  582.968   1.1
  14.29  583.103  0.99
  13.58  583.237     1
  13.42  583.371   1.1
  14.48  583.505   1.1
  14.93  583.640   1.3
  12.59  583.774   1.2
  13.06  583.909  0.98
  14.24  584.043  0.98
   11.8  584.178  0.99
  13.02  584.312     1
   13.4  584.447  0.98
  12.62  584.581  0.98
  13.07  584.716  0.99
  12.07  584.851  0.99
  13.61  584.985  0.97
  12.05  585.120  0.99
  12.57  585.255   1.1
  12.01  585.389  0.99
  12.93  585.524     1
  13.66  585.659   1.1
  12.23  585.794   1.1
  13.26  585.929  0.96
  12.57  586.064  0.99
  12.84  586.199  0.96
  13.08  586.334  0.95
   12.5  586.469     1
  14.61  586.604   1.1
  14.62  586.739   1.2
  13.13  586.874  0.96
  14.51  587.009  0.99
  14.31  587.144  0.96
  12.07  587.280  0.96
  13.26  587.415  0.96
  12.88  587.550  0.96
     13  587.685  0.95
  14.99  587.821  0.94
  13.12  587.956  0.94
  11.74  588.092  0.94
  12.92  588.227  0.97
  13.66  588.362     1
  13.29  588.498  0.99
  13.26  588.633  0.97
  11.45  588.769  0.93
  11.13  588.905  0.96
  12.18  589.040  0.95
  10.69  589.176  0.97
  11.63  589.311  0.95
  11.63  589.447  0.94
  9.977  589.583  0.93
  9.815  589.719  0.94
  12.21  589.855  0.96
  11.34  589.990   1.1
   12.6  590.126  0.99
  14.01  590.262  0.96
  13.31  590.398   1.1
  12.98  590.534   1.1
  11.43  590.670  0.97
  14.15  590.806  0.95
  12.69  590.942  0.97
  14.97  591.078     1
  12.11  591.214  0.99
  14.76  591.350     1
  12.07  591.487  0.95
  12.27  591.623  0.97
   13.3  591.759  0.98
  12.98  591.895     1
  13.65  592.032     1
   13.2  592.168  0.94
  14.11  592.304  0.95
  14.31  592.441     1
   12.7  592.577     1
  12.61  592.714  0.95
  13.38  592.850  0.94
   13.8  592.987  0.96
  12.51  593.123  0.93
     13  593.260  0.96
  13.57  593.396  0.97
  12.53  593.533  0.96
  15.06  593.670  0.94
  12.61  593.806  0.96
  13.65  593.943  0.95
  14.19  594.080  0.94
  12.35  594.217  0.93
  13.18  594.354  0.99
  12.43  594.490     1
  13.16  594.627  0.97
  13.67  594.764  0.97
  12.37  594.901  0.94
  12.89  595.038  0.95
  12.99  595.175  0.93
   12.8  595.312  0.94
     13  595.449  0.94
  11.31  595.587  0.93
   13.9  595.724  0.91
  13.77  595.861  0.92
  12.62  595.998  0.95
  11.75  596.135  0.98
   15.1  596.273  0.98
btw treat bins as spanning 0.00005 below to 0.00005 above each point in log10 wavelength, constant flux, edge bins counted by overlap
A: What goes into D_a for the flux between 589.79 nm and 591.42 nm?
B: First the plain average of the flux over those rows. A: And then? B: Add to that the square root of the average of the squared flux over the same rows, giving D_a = 26.1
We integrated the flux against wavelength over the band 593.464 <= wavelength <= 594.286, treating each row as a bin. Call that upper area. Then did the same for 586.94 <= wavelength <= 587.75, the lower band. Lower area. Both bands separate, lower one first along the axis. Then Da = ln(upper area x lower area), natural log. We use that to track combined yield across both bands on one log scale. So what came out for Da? 4.78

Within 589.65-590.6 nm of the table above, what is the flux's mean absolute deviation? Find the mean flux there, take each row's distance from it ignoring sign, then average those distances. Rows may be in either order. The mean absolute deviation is 1.03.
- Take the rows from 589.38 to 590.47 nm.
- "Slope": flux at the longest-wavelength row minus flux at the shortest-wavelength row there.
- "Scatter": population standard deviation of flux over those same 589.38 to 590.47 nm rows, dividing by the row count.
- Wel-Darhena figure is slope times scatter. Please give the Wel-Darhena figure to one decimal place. 2.3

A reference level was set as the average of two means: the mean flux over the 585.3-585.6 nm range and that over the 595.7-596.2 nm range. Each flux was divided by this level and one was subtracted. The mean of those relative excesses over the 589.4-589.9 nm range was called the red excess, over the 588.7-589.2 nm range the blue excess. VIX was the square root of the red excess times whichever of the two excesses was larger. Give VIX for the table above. 0.125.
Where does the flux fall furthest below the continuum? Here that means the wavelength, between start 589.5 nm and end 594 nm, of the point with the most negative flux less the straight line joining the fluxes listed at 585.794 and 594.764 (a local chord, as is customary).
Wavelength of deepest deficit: 589.719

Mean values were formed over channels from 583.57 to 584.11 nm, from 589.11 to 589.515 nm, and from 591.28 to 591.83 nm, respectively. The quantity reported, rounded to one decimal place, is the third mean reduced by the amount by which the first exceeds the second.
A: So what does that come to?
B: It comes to 10.7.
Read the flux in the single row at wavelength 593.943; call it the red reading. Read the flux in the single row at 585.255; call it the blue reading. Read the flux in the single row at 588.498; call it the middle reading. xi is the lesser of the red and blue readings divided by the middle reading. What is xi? 0.95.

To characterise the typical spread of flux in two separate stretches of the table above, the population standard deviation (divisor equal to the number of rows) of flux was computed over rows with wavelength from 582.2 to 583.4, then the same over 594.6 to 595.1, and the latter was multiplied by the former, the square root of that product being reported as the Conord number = 0.72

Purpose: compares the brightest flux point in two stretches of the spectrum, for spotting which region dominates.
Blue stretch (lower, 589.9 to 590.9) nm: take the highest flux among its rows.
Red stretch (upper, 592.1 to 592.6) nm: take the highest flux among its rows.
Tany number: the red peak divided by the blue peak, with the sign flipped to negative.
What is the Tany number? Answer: -1.011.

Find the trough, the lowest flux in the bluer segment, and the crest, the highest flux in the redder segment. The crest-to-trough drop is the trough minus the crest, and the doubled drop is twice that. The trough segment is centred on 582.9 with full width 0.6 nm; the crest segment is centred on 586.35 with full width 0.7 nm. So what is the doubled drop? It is -2.2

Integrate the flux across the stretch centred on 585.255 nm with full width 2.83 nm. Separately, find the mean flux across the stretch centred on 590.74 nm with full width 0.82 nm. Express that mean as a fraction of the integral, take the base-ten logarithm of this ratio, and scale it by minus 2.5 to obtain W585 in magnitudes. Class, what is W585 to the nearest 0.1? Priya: 1.1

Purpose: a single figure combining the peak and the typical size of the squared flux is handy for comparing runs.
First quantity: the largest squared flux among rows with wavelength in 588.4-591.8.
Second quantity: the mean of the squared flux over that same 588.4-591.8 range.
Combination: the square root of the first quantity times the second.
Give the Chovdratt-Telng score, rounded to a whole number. 186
